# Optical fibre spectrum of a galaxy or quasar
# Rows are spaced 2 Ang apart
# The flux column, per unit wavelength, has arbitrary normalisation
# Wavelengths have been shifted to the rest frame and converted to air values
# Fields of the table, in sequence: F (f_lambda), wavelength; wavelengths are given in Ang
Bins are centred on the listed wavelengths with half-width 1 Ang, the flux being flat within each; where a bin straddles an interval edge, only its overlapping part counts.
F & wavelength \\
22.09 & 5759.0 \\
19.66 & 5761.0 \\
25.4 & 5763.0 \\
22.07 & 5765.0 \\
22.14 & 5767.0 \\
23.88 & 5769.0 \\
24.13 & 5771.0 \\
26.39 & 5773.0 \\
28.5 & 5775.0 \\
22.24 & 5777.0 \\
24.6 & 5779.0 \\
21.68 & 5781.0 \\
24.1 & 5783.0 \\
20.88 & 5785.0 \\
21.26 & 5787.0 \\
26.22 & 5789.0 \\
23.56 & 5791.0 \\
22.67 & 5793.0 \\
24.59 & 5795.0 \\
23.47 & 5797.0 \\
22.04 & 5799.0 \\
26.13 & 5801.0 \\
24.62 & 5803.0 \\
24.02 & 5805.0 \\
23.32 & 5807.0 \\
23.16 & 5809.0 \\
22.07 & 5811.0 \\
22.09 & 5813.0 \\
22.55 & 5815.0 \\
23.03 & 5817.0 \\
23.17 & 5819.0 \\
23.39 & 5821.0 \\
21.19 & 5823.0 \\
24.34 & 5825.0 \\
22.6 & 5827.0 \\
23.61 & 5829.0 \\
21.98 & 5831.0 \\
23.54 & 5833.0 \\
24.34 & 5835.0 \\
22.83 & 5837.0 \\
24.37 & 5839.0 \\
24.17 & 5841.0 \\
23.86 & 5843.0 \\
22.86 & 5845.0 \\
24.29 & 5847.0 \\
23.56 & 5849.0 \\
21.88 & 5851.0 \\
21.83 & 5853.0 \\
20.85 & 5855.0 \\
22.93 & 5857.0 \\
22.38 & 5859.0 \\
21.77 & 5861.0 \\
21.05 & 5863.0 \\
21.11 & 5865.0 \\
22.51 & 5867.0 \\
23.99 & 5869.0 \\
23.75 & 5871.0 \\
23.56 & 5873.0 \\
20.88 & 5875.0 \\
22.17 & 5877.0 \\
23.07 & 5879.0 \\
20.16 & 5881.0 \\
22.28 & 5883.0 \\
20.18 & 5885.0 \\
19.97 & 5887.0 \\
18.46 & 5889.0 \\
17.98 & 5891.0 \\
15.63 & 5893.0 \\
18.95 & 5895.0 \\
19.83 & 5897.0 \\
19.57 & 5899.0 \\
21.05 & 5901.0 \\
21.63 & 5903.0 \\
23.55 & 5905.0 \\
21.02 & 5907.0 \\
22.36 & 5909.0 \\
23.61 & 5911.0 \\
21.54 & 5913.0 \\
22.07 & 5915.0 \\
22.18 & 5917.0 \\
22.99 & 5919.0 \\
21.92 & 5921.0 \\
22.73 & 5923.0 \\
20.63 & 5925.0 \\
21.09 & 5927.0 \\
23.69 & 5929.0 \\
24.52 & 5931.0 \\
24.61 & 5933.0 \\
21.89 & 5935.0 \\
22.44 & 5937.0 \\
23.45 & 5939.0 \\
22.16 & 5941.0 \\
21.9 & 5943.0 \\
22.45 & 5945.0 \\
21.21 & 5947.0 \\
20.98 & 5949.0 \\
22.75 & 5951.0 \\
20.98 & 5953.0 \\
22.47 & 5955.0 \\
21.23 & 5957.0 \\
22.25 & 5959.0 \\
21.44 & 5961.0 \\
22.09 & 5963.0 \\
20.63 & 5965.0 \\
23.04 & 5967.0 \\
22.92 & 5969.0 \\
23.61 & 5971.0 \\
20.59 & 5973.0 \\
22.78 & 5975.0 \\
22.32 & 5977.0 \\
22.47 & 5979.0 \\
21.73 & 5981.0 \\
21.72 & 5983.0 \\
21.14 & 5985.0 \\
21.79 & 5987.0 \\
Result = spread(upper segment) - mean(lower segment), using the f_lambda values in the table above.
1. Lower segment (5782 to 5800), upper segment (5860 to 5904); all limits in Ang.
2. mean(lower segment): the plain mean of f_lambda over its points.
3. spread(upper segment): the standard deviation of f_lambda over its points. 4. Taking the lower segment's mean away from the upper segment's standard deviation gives -21.2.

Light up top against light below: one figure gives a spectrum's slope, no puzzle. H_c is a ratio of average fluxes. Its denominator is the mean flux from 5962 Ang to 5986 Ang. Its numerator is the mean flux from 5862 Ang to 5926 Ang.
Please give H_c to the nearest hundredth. 0.97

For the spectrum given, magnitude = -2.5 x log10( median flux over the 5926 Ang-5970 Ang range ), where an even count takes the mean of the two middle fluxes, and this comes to -3.37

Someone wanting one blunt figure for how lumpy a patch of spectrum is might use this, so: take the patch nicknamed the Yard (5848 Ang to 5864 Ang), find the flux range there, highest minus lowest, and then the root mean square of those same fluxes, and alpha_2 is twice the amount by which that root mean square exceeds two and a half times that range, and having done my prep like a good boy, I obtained 30.5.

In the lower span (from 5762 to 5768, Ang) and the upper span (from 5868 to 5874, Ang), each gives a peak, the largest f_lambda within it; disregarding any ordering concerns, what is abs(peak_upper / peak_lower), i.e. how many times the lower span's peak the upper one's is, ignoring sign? 0.94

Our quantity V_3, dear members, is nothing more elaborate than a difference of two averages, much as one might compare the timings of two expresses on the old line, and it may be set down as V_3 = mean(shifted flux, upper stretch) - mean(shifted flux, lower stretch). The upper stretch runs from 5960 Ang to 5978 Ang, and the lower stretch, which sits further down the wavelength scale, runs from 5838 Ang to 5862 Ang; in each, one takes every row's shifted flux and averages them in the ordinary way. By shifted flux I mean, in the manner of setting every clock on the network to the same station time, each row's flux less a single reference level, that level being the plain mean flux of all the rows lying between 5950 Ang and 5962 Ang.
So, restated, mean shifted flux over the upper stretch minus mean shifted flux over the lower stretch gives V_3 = -0.7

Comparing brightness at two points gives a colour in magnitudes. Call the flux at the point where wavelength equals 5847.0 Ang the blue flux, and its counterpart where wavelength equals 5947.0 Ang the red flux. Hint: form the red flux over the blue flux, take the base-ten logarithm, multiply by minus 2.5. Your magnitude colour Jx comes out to 0.15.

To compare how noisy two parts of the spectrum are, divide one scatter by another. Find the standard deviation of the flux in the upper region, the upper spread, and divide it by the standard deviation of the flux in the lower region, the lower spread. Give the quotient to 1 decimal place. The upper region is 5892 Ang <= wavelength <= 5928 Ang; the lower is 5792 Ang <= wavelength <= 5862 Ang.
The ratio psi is 1.7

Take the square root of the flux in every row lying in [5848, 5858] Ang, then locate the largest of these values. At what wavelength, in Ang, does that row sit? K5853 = 5849.0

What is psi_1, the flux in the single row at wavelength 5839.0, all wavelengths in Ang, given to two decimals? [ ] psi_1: 24.37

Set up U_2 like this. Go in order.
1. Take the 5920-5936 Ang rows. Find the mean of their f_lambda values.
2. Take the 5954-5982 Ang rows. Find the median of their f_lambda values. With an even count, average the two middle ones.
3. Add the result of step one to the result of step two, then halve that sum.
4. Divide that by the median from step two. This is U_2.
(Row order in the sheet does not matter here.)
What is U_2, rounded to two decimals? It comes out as 1.01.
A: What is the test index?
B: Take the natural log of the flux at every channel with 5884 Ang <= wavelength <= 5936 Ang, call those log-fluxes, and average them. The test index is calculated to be 3.053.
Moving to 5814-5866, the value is 3.127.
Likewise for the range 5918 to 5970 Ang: 3.101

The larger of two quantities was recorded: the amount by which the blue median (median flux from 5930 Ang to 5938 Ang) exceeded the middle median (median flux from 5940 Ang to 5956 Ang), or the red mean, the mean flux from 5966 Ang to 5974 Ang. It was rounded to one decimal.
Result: 22.5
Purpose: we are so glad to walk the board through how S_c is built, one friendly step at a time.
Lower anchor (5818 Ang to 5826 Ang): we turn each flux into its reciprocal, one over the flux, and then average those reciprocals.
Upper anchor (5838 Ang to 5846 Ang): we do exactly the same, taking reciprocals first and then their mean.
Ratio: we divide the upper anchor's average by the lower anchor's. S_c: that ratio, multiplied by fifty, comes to 48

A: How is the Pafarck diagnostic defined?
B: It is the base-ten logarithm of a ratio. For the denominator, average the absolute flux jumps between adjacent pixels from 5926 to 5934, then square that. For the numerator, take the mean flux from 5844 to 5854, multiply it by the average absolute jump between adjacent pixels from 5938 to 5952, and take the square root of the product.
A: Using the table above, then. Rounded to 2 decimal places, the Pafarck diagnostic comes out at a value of 0.52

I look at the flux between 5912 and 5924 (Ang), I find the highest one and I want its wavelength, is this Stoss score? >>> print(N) 5919.0 Ang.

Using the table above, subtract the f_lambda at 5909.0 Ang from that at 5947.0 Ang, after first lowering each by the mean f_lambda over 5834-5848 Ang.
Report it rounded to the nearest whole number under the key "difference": -1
